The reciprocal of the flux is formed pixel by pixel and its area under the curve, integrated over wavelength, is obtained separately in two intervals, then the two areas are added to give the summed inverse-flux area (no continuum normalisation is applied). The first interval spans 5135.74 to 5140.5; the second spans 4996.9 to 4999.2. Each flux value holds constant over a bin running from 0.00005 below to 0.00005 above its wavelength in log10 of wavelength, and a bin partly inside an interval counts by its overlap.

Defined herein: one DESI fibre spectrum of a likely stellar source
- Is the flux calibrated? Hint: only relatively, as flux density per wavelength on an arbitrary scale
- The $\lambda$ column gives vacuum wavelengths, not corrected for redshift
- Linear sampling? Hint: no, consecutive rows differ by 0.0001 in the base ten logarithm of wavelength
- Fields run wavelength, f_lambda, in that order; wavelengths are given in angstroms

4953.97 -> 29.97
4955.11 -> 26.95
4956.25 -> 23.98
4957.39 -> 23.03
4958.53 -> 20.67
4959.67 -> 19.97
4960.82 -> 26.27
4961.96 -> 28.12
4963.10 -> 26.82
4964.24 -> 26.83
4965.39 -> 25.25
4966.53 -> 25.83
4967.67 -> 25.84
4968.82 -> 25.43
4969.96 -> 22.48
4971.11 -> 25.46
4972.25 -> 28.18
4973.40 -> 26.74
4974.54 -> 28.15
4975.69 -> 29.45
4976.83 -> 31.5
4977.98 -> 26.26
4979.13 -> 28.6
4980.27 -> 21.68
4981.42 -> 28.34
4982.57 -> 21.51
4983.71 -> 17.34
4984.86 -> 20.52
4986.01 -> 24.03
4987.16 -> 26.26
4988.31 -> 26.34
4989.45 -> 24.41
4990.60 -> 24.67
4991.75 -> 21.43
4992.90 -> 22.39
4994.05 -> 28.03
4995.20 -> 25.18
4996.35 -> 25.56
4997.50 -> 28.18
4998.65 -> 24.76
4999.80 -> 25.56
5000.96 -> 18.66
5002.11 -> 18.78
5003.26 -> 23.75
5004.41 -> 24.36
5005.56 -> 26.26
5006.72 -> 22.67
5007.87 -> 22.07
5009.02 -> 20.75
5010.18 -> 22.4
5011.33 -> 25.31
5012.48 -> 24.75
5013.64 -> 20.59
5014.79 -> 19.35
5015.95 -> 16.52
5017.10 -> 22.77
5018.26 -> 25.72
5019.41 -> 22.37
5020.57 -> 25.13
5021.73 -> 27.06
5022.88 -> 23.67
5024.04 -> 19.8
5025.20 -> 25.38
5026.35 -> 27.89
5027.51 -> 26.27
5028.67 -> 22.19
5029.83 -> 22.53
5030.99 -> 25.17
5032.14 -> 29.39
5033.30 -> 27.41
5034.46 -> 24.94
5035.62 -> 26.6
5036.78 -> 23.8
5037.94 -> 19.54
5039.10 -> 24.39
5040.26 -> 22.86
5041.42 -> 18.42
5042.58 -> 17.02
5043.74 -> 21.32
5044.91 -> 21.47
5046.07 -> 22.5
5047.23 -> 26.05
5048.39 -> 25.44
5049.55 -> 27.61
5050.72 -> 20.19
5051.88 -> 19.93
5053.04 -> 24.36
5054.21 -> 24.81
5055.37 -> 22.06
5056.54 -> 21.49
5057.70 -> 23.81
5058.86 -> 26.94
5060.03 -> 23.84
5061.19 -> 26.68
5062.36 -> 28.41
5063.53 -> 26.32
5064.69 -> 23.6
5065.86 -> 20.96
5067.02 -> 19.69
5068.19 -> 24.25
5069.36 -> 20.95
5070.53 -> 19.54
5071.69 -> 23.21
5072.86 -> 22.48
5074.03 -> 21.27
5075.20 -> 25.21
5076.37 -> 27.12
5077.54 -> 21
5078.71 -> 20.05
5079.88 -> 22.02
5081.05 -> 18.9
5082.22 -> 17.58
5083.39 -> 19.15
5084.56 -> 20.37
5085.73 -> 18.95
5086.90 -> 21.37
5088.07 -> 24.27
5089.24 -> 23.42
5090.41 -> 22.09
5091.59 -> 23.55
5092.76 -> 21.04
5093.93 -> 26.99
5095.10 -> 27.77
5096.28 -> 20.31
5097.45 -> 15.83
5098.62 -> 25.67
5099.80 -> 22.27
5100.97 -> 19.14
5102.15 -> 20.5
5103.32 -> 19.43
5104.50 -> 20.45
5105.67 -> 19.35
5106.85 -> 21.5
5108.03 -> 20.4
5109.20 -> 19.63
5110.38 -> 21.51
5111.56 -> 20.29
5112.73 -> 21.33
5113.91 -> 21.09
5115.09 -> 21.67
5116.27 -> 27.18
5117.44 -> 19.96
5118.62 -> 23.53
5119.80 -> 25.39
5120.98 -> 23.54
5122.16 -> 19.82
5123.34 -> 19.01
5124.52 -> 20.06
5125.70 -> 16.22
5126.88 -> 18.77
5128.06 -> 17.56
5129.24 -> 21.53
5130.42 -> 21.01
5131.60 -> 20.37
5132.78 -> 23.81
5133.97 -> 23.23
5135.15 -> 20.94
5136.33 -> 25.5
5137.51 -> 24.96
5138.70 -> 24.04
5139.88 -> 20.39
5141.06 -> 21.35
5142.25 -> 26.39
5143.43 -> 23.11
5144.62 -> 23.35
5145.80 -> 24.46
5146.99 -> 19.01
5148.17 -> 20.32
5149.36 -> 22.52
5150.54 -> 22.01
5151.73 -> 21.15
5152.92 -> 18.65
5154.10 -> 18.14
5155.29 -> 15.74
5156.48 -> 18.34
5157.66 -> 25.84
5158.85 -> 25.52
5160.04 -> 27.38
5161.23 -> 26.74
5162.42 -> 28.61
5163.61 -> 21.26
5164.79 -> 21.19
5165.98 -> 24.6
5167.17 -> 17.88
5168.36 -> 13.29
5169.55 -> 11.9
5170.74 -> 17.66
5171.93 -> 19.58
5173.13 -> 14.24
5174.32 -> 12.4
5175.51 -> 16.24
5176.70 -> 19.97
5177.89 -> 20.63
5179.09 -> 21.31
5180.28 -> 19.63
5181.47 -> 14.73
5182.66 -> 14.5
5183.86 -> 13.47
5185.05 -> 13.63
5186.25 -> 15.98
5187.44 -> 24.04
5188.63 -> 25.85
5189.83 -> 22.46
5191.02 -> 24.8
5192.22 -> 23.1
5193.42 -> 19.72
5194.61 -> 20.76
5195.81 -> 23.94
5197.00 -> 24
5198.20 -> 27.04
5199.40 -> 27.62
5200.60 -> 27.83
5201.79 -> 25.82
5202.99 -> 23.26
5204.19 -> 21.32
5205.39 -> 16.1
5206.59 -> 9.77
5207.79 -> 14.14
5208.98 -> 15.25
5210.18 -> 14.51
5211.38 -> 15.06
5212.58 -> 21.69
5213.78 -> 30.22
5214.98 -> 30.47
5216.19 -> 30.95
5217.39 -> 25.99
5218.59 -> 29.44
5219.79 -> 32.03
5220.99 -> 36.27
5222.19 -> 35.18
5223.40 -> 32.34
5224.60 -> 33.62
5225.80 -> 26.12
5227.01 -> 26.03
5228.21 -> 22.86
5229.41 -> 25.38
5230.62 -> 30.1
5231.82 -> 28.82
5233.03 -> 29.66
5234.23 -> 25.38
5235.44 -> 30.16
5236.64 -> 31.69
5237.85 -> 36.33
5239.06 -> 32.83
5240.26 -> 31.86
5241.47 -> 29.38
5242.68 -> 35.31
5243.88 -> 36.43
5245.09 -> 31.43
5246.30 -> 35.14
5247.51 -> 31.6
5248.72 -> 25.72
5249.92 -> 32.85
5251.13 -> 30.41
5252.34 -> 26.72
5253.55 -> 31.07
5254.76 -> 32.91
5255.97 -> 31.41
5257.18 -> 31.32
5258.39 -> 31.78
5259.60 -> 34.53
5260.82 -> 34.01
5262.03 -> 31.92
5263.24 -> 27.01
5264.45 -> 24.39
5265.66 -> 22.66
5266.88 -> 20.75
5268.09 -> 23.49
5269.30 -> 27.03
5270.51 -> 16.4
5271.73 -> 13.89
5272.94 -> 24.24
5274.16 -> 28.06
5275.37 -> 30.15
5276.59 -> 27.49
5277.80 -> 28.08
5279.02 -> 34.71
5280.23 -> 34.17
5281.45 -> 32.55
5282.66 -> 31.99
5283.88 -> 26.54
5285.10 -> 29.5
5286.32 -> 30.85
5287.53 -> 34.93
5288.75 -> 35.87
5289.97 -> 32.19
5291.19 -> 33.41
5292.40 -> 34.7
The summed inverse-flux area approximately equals 0.29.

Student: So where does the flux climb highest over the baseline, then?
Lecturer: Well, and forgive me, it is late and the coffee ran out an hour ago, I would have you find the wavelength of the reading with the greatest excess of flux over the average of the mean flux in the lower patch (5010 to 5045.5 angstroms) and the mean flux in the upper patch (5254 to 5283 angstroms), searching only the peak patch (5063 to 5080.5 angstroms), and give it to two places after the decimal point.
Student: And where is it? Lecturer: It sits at 5076.37 angstroms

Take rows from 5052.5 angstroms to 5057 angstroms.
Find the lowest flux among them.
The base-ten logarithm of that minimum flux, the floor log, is 1.33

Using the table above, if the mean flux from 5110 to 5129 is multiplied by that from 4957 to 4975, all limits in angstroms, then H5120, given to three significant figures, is 533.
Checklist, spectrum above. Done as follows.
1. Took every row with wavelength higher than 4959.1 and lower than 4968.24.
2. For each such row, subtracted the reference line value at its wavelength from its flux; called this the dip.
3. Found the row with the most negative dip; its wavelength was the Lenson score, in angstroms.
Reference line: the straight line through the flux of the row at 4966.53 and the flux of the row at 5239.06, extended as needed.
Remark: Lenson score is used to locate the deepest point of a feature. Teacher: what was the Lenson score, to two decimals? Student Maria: 4959.67 angstroms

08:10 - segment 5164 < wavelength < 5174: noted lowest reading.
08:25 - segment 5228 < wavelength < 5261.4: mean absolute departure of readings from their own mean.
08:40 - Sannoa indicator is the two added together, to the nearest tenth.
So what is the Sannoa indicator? 14.5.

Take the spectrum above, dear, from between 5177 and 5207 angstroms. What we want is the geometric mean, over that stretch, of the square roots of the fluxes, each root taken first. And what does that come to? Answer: 4.5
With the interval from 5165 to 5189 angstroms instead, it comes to 4.1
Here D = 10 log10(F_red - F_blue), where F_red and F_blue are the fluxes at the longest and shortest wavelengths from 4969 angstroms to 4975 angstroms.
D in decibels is 7.5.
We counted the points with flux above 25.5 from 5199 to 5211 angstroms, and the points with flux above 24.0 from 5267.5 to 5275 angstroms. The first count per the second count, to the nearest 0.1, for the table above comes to 1.0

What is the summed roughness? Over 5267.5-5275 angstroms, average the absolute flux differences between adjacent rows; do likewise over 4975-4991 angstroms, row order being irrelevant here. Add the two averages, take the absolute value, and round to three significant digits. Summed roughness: 9.66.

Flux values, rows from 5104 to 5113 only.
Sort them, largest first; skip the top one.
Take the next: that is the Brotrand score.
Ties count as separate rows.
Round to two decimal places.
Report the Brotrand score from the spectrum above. 21.50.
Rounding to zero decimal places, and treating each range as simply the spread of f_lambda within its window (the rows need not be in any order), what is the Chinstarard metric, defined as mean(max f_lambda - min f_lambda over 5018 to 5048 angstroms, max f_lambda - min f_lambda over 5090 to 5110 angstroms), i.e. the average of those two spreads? 12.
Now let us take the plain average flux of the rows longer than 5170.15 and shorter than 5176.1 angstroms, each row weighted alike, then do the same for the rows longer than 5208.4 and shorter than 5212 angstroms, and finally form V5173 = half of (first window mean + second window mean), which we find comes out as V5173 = 15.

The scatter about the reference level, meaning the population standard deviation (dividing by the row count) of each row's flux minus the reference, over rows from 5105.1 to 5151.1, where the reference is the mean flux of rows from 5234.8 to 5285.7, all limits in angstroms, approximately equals 2.4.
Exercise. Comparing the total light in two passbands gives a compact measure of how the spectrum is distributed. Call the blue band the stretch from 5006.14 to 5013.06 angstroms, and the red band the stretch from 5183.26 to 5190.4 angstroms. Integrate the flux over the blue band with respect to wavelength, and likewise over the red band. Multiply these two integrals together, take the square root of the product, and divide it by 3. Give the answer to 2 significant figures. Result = 49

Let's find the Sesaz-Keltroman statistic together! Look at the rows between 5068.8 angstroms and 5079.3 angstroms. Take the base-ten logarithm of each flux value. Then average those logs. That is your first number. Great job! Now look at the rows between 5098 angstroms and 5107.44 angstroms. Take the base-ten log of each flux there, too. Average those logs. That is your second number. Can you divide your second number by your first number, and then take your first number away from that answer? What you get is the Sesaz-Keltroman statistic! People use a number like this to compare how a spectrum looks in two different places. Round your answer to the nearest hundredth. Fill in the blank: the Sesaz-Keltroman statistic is -0.36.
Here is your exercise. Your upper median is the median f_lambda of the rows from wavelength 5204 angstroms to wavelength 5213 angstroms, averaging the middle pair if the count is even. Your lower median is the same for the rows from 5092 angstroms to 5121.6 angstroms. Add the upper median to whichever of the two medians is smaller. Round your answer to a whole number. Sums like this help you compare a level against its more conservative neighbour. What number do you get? 30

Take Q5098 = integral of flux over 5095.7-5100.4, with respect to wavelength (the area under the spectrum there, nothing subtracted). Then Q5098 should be 99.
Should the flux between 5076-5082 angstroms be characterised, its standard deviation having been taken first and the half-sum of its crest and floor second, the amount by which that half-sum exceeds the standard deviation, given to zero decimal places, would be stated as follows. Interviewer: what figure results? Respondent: 20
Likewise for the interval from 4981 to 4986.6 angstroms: 19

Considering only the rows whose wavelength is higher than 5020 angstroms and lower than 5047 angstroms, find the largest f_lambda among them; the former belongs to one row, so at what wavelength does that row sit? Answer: 5032.14 angstroms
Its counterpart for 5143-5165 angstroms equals 5162.42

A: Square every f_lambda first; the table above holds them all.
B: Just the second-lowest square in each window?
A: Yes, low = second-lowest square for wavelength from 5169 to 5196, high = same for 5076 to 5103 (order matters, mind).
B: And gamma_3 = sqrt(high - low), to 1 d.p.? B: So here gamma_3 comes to 12.5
